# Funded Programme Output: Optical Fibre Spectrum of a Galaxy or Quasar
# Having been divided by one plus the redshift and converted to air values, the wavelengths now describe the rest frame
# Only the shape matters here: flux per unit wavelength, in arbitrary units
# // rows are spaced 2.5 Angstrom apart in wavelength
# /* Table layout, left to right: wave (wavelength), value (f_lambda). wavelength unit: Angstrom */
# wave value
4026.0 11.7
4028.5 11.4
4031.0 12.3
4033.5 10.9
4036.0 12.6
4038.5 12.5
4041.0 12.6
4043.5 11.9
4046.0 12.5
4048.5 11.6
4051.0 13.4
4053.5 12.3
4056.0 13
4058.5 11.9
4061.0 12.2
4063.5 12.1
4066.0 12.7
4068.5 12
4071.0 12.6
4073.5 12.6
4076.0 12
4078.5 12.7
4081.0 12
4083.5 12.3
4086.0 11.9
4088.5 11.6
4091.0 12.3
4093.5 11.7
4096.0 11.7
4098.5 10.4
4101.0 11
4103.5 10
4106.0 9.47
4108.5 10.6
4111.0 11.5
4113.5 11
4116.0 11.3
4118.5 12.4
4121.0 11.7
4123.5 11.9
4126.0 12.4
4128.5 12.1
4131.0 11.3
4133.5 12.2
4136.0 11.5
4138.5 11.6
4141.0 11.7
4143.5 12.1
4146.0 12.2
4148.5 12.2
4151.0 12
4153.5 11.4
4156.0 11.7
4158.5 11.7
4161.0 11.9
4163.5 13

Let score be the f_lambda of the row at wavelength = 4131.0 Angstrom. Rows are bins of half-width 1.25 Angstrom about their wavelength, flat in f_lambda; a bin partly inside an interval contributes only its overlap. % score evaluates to 11.3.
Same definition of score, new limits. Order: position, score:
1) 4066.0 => 12.7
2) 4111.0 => 11.5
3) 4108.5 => 10.6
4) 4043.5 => 11.9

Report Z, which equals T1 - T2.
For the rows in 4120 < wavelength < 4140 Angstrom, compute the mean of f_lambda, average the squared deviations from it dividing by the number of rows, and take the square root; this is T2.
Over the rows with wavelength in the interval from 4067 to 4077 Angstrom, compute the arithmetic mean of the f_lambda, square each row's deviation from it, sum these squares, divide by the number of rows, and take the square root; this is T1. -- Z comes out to -0.1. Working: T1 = 0.30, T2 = 0.35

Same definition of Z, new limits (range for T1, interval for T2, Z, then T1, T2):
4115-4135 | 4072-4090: 0.1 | 0.42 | 0.37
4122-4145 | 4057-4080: 0.0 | 0.34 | 0.31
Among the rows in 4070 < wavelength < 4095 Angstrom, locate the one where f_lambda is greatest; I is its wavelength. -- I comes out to 4078.5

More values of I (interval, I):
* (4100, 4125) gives 4118.5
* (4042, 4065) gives 4051.0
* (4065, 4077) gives 4066.0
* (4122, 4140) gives 4126.0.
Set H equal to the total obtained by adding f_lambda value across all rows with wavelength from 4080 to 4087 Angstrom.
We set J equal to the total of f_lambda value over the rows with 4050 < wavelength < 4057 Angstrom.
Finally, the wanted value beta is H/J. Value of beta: 0.94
